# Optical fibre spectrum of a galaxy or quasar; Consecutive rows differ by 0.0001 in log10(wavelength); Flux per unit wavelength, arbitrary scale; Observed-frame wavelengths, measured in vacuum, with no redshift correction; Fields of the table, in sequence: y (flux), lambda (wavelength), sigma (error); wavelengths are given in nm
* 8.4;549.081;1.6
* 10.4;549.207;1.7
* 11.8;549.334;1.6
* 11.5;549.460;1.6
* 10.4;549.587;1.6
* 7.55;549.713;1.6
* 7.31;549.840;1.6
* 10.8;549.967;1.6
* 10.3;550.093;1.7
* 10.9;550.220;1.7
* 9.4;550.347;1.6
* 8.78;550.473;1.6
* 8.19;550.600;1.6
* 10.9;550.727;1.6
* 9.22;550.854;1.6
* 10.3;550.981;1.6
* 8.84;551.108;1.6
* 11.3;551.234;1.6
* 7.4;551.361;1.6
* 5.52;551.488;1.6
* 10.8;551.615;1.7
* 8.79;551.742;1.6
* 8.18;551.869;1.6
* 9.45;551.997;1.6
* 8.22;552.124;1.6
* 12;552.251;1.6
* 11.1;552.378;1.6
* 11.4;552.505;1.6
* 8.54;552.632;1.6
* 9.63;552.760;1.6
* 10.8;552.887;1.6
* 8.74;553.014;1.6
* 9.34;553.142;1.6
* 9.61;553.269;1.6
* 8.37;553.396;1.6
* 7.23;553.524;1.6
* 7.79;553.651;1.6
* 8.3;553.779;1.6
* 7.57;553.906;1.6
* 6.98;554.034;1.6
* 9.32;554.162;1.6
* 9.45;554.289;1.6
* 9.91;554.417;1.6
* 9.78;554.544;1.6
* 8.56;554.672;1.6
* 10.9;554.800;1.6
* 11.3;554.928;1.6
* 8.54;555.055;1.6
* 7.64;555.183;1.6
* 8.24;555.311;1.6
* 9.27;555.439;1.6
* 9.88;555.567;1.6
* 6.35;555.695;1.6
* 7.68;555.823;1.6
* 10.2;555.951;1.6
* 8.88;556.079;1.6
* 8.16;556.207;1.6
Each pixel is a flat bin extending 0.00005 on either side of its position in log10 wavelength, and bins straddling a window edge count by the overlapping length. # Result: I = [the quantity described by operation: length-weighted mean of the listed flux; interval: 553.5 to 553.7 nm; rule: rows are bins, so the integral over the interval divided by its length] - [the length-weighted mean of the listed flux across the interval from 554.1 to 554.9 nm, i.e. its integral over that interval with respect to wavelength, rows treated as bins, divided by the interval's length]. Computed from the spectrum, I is -2.2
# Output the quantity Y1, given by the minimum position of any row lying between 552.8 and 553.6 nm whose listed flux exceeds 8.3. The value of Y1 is 552.887 nm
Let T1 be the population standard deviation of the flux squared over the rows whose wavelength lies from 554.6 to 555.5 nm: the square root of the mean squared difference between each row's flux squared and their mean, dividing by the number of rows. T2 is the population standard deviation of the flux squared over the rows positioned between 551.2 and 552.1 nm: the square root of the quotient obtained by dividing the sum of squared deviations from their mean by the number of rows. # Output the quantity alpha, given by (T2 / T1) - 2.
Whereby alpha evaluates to -0.7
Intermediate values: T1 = 24.6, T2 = 32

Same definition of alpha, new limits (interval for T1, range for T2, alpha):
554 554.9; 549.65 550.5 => -0.8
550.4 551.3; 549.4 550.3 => -0.7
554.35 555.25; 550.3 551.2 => -1.3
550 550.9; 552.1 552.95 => -0.6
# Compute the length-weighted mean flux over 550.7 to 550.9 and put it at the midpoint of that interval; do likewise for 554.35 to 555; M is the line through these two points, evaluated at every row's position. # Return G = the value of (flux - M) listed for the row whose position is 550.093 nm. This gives 0.3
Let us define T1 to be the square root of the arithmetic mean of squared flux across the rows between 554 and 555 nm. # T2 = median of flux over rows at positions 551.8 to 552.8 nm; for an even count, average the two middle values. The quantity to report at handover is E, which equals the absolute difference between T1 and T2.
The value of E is 0.1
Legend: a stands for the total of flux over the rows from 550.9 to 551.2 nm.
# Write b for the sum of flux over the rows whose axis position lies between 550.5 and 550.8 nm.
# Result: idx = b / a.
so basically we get 1.00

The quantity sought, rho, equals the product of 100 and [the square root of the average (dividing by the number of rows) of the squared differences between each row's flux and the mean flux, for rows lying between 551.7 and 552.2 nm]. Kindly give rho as 52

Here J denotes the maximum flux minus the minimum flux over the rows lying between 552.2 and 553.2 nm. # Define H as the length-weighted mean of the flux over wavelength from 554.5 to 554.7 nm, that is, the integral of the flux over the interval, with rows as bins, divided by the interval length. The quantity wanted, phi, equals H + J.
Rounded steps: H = 9.2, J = 3.46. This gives 12.7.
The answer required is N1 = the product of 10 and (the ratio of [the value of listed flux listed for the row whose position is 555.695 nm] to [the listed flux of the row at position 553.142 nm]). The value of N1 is 6.8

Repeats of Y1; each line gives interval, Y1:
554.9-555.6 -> 554.928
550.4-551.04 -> 550.473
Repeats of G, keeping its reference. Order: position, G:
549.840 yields -2.6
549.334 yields 1.9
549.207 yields 0.5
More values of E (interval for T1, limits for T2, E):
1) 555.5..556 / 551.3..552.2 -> 0.5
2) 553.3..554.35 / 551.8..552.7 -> 1.3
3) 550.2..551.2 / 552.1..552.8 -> 0.8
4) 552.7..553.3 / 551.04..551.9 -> 0.9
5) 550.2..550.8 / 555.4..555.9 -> 1.2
